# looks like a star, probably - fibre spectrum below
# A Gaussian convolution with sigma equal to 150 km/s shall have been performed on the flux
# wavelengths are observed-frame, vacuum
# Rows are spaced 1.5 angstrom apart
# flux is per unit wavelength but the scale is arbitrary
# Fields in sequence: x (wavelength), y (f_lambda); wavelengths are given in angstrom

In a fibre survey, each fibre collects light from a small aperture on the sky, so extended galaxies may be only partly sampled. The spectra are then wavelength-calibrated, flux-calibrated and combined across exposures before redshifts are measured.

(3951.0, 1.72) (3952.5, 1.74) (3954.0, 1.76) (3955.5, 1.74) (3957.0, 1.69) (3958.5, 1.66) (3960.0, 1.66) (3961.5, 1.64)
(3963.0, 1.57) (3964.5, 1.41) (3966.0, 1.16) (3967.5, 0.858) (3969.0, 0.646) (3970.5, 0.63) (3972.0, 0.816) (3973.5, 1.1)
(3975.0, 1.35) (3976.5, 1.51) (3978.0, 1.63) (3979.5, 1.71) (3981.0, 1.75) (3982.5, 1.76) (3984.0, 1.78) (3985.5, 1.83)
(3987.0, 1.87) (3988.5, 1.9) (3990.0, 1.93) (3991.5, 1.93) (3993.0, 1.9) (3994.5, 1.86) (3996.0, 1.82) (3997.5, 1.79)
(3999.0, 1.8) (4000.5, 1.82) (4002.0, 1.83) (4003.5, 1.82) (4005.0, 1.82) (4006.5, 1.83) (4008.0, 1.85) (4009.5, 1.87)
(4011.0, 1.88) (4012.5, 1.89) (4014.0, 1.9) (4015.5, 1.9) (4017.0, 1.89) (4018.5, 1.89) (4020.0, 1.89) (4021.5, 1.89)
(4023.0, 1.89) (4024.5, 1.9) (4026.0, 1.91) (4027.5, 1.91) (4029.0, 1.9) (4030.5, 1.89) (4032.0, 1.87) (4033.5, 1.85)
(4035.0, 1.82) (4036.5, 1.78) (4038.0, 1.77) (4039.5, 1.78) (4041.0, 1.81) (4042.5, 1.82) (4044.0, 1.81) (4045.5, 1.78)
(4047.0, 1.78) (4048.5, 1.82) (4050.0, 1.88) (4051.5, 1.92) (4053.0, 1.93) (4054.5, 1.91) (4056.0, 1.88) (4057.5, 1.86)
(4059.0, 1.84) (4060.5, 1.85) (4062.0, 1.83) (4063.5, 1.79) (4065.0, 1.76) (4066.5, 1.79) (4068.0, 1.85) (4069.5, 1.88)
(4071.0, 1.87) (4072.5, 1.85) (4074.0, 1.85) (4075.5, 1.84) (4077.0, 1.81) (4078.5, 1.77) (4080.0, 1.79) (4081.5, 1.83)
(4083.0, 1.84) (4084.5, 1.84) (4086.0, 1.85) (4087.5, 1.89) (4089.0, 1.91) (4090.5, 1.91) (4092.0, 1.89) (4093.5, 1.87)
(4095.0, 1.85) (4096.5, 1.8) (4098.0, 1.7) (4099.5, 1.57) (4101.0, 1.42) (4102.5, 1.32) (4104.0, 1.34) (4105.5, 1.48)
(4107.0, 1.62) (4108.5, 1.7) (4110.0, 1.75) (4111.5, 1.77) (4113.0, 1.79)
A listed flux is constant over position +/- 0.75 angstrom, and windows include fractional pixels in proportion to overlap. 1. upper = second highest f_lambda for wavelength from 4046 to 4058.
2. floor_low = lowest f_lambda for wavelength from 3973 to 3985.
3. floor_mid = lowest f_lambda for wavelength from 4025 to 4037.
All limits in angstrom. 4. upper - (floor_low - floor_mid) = 2.6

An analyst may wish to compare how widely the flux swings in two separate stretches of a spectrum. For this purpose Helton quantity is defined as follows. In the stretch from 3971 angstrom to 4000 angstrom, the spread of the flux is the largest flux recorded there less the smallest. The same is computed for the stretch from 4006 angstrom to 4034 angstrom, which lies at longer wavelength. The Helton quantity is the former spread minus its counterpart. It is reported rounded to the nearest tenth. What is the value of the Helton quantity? 1.0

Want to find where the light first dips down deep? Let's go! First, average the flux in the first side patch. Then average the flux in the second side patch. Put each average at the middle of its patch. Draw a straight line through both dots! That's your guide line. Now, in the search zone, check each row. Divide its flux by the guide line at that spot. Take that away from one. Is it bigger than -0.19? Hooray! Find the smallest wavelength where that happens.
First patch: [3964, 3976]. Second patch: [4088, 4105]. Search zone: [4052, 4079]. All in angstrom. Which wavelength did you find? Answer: 4063.5 angstrom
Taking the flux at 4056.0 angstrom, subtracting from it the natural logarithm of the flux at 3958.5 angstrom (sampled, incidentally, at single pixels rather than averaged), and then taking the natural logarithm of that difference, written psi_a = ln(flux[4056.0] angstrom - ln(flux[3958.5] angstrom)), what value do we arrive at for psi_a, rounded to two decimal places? 0.32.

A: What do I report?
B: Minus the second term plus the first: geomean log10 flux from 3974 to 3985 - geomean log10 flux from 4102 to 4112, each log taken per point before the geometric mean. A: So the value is 0.023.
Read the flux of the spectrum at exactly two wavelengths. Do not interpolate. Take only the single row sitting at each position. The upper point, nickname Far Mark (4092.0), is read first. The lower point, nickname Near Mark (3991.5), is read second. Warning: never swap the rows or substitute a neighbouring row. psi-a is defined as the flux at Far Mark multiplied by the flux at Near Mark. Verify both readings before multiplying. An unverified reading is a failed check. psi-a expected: 3.65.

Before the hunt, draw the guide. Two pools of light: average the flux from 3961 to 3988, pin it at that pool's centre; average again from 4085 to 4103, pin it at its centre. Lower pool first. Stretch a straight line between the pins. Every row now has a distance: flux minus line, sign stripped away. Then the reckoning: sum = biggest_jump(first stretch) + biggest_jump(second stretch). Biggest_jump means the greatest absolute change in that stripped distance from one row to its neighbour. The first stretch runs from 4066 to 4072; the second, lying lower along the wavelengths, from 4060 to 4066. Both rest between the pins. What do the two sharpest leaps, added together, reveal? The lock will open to 0.10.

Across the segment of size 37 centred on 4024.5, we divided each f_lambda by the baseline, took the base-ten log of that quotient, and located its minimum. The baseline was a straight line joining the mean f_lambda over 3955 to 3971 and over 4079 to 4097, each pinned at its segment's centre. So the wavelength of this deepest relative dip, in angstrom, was 4038.0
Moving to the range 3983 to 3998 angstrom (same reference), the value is 3997.5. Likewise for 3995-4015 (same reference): 4005.0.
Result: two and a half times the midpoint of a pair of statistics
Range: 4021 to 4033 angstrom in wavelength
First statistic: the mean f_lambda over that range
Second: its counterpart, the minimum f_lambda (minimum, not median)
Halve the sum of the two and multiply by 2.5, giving 4.71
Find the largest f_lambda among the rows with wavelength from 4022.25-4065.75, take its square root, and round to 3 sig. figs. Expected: 1.39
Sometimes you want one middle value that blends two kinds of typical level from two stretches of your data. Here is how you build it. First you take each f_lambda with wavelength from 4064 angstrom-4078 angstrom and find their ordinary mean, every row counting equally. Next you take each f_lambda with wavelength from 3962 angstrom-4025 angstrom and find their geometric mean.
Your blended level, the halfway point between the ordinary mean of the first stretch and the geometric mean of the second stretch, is 1.72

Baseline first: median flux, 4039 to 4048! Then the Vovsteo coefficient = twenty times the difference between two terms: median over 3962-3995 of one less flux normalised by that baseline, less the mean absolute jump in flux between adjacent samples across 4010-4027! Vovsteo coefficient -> 1.3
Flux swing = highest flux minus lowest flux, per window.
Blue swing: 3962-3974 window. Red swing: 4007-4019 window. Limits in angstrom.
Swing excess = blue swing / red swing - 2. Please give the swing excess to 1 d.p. 16.8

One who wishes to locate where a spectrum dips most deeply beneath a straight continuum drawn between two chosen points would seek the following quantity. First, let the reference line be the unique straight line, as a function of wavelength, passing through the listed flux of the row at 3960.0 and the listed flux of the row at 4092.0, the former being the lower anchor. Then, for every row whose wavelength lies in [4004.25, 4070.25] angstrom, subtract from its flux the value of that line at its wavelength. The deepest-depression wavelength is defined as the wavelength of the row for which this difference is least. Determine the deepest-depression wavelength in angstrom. 4065.0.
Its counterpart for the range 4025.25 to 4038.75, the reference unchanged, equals 4038.0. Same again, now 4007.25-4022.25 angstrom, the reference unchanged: 4008.0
